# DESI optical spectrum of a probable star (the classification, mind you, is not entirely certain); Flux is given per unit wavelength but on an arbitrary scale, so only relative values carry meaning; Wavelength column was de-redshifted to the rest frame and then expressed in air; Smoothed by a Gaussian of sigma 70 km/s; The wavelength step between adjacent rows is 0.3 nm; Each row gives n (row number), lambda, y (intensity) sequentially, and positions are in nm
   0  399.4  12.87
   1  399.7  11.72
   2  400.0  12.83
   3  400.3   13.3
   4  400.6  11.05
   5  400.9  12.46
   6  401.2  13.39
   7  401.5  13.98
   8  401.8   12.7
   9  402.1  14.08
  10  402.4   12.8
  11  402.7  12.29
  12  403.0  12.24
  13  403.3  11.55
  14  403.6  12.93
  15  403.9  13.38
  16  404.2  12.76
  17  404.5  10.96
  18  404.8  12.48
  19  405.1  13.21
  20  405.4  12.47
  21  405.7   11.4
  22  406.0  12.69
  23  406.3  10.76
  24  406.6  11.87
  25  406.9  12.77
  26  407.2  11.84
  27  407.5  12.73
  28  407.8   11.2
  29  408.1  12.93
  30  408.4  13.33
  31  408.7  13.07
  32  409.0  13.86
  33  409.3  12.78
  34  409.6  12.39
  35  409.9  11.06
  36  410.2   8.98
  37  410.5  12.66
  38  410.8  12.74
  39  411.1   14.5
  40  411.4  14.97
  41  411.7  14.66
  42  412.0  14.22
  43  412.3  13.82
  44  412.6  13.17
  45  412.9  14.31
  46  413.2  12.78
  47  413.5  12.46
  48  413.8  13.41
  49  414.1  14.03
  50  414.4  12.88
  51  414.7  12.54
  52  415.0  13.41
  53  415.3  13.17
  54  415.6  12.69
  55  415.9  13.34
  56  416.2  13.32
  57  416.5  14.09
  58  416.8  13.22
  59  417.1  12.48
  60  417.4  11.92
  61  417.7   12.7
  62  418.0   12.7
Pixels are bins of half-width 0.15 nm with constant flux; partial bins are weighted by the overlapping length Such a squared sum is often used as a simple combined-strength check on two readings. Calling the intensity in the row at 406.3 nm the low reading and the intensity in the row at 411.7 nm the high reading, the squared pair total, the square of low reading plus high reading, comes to 646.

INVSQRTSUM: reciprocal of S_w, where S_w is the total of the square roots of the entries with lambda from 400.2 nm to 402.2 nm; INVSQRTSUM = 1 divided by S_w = 0.040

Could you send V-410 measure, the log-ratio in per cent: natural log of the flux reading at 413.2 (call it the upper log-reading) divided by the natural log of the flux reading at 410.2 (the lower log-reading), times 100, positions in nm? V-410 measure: 116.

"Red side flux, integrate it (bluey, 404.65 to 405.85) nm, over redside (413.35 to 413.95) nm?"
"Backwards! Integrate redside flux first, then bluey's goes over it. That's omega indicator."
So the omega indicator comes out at 1.9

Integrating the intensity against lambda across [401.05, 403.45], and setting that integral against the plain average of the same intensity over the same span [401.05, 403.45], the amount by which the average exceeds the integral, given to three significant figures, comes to -18.0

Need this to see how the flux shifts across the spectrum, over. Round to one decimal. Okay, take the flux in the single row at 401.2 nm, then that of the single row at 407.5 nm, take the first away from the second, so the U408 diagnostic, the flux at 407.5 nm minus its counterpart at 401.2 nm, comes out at -0.7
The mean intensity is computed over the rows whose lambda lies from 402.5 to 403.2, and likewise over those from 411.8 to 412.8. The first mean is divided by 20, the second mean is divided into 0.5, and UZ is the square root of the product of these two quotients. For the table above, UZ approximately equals 0.149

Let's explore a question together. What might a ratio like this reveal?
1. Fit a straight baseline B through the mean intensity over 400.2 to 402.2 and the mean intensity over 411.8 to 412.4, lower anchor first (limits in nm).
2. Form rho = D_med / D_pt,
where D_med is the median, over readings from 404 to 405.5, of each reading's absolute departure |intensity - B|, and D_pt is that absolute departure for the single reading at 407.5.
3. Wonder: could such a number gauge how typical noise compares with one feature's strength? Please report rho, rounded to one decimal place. 1.0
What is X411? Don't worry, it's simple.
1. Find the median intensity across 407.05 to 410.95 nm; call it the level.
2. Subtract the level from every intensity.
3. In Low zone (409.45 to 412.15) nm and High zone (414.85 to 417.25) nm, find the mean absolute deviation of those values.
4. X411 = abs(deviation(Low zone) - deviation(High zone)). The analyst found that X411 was 1.2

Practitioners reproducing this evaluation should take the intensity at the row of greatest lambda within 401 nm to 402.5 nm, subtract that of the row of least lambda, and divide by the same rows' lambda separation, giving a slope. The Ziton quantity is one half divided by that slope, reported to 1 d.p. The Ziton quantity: -1.0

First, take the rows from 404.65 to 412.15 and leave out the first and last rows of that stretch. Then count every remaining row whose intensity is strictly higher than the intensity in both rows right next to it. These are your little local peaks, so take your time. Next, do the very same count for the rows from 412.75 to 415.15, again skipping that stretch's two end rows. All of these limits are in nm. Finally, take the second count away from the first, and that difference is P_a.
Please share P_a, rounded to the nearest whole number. 6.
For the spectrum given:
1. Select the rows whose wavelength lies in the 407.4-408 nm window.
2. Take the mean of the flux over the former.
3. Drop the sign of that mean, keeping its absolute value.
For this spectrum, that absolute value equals 12.0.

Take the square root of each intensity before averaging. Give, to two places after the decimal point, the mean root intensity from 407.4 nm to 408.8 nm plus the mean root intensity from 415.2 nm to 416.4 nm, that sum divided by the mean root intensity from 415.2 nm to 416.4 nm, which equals 1.98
